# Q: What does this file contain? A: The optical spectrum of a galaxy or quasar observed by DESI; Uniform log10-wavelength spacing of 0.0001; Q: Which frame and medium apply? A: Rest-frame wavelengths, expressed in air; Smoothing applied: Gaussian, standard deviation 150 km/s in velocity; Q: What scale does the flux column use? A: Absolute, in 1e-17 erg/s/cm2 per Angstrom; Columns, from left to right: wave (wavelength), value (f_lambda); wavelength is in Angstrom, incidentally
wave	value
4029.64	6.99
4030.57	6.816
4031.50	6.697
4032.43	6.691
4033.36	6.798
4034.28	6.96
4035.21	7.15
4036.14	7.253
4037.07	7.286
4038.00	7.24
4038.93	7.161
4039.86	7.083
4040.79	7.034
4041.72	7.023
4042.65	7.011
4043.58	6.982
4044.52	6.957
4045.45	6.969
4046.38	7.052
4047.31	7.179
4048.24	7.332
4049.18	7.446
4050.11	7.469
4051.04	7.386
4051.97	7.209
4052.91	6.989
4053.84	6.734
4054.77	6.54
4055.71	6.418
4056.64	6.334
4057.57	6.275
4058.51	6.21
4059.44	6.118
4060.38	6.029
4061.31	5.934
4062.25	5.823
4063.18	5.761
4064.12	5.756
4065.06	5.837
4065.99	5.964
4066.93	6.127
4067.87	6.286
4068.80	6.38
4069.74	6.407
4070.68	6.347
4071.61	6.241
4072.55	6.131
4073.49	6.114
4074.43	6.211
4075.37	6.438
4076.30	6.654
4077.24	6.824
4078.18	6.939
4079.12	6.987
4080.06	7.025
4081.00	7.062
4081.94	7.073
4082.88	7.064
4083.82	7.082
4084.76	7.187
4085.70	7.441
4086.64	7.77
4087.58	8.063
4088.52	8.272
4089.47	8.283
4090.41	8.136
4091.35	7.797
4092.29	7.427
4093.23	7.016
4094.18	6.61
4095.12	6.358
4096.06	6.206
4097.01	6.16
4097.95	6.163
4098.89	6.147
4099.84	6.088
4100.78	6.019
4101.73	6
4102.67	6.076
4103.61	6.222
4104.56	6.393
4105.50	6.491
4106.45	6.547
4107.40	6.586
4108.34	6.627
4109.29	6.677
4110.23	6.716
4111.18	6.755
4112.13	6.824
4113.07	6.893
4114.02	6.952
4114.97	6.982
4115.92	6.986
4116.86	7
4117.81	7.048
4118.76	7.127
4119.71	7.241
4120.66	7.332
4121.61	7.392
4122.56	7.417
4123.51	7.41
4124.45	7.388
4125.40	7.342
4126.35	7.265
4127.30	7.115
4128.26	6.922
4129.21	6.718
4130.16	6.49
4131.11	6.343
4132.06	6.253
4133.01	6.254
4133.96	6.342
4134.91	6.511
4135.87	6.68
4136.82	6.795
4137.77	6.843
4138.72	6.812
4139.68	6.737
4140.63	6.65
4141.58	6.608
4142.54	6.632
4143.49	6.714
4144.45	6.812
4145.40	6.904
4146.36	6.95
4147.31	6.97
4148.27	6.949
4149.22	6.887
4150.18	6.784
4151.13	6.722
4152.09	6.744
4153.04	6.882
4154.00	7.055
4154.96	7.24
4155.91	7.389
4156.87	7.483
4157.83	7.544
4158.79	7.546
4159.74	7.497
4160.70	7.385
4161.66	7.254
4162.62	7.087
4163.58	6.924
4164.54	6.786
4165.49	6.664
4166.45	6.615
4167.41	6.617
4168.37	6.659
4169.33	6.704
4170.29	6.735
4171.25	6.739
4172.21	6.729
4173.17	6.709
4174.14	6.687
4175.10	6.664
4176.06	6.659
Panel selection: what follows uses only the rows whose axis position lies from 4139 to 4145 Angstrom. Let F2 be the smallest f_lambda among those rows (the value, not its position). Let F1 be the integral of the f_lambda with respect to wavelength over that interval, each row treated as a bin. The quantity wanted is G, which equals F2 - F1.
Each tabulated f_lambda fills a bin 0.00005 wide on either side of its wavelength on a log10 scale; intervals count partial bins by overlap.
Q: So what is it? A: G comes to -34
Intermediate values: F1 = 40.2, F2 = 6.608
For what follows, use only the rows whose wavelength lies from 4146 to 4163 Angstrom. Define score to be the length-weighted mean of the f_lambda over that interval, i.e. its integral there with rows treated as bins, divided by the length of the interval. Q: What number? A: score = 7.1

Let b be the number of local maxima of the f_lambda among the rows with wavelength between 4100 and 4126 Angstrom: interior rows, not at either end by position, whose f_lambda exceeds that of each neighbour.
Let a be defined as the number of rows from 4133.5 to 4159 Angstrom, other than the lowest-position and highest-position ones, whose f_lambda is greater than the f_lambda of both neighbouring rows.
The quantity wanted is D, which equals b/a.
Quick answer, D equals 0.50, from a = 2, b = 1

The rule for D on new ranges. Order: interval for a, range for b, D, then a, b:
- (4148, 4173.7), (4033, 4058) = 1.00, 2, 2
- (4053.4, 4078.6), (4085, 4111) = 2.00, 1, 2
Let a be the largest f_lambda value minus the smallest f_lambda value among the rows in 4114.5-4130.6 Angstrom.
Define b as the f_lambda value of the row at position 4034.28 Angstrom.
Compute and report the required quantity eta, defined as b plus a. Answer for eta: 7.9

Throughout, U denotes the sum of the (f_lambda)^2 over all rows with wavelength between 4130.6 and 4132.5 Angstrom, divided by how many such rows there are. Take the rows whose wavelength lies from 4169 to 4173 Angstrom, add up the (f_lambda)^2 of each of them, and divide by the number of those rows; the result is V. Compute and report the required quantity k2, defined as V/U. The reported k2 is 1.14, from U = 40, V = 45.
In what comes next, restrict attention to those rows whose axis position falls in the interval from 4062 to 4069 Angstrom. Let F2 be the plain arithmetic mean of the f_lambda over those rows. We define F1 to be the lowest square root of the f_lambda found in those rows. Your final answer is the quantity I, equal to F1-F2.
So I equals -3.6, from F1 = 2.40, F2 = 6.0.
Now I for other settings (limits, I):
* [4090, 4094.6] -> -4.8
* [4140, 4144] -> -4.1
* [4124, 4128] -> -4.6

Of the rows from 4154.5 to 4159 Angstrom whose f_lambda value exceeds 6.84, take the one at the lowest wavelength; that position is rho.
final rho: 4154.96 Angstrom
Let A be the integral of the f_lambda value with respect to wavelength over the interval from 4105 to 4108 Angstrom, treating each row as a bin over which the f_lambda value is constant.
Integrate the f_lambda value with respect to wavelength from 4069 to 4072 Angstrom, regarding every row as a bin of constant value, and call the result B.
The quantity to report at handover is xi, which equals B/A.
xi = 0.97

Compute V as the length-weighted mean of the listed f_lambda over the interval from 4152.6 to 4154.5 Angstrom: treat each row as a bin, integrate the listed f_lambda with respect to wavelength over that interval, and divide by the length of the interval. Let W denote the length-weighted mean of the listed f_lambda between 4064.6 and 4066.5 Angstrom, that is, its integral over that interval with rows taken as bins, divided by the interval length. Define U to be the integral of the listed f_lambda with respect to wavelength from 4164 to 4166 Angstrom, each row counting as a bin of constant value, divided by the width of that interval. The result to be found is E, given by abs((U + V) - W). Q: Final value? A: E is 7.8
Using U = 6.8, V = 6.9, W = 5.9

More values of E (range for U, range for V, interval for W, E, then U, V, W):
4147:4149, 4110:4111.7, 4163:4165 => 6.8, 7.0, 6.7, 6.9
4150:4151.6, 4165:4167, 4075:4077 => 6.8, 6.8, 6.7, 6.6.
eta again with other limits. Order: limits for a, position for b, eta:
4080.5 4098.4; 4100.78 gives 8.1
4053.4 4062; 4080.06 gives 7.8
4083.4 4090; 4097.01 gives 7.4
